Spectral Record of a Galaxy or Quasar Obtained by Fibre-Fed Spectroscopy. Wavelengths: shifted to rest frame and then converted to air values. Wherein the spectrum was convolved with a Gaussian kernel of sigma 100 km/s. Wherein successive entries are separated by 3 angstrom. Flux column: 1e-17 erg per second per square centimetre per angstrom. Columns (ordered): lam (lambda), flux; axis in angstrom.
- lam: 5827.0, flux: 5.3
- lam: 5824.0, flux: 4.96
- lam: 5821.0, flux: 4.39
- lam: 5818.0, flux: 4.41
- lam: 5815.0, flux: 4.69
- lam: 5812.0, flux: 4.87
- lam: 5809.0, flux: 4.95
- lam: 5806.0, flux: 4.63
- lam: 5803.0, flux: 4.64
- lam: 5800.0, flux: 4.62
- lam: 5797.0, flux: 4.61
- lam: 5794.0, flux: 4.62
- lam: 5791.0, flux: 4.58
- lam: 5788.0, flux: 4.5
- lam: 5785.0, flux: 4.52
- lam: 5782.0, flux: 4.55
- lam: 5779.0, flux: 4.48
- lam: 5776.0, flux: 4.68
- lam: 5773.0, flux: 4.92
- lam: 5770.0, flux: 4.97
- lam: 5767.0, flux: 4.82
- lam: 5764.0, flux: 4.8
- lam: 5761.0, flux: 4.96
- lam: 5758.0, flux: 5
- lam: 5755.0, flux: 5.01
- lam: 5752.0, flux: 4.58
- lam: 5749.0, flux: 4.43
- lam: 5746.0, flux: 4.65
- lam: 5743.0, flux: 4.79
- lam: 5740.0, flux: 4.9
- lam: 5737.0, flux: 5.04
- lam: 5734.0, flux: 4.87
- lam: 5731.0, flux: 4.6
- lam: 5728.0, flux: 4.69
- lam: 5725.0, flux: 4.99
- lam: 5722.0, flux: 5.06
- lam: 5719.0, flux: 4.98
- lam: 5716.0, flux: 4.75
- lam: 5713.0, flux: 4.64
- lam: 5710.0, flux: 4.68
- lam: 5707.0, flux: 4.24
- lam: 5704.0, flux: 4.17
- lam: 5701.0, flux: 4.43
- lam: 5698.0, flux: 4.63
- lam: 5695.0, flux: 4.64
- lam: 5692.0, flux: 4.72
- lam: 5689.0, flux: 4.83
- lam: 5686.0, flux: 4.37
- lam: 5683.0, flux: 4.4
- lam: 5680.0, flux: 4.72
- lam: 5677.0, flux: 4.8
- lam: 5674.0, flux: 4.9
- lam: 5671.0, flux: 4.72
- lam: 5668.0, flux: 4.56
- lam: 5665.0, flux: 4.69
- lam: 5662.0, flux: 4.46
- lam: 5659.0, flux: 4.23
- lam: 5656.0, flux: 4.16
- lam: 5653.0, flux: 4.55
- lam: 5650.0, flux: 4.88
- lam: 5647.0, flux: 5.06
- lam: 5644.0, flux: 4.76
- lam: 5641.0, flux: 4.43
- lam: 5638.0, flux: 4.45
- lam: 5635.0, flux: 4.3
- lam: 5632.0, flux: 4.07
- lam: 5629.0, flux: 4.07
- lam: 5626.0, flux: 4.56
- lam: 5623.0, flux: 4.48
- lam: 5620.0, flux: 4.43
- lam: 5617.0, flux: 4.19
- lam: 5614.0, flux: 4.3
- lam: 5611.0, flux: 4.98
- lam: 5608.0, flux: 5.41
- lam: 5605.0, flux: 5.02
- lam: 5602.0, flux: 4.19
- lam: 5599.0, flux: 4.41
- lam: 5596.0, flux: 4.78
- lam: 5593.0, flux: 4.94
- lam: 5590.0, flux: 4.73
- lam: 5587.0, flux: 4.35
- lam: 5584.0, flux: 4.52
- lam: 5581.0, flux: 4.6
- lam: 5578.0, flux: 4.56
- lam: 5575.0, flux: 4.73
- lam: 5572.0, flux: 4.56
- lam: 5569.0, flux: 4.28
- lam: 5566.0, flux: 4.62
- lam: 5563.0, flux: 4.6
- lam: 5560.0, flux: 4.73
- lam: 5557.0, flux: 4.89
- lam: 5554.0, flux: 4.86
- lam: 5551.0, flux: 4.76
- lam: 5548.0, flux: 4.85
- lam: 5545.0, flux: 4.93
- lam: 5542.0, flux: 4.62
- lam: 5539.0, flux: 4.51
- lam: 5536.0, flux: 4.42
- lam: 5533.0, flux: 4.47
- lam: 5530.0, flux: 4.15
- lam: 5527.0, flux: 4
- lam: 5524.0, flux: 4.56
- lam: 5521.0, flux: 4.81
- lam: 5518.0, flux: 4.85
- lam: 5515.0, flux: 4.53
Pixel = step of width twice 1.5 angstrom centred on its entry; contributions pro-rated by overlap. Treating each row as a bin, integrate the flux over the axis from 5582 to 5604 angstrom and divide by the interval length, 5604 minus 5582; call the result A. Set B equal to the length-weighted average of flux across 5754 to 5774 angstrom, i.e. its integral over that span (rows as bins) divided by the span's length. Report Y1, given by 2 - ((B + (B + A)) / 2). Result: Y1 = -5.21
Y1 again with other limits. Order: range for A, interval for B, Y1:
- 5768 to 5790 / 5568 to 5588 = -4.86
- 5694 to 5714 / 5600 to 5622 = -4.88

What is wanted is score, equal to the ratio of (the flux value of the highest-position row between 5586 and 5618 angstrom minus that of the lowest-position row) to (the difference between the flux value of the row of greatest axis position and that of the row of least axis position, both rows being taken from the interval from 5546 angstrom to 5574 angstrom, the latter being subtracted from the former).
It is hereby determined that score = 0.6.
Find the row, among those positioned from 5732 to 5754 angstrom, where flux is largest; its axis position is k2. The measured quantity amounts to 5737.0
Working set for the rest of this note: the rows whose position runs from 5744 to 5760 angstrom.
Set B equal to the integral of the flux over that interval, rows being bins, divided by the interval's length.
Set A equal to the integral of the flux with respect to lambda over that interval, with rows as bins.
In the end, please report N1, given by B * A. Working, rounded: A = 76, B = 4.74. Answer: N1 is 360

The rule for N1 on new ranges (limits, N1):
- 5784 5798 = 292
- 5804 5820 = 353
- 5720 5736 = 377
